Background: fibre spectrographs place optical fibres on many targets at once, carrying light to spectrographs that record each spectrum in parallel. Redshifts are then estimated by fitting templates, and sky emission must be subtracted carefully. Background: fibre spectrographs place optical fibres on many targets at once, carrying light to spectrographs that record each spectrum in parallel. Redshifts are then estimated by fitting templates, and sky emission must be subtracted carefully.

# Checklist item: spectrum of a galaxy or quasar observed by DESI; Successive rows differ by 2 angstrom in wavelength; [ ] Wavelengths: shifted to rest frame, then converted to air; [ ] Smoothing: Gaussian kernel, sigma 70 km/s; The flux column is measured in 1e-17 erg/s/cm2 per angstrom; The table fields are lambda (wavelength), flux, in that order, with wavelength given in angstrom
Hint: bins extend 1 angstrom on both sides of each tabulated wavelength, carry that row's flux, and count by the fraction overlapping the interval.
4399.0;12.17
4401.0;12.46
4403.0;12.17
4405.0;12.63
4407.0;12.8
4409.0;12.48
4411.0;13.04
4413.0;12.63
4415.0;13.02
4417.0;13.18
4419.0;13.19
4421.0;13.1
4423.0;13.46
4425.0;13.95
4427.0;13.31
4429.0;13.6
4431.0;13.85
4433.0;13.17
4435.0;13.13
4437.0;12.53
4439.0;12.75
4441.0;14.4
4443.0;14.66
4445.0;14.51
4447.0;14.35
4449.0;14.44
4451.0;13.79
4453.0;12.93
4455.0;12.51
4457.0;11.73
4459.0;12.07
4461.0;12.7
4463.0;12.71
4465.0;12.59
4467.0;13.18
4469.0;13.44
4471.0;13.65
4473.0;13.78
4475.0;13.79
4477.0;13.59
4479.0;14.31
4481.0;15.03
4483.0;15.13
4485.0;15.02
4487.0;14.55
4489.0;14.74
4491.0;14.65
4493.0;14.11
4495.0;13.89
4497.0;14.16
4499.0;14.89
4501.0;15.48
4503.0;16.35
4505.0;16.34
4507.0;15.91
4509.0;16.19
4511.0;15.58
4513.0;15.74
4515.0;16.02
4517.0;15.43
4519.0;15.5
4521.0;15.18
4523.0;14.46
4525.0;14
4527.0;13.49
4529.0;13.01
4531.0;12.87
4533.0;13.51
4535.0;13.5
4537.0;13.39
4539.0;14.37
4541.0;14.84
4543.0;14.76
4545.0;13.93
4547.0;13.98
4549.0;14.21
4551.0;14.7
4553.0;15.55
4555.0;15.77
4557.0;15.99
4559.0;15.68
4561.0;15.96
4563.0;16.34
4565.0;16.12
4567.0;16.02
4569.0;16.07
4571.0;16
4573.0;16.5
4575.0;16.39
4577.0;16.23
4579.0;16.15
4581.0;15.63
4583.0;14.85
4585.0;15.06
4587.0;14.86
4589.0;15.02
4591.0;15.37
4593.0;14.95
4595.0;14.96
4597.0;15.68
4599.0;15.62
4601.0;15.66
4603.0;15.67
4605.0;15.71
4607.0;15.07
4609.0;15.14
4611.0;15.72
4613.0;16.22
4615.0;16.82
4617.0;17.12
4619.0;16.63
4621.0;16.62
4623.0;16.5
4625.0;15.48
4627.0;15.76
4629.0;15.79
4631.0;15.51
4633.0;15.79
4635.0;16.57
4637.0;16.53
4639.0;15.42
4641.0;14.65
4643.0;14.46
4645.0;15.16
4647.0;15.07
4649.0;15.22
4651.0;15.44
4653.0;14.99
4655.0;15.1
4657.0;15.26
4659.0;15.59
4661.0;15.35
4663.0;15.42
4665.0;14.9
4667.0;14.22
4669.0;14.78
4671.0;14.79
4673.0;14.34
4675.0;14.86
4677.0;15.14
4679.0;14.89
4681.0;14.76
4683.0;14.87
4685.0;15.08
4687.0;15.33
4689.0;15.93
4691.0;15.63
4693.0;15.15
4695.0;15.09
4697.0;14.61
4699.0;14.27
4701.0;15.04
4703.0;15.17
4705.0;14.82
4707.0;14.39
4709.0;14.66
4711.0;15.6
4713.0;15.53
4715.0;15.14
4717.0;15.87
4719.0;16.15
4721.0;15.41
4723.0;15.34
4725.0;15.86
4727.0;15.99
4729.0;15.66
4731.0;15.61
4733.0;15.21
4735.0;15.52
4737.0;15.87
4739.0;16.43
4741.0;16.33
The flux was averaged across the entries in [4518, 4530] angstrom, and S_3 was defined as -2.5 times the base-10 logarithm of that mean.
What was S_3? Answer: -2.89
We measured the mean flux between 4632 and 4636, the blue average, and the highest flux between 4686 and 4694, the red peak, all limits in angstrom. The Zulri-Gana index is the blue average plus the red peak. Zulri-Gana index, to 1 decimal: 32.1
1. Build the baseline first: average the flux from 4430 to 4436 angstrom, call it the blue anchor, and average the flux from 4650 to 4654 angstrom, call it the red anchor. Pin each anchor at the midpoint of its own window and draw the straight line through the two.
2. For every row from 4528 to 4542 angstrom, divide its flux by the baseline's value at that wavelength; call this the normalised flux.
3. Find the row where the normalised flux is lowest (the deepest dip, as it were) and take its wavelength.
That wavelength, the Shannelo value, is 4531.0 angstrom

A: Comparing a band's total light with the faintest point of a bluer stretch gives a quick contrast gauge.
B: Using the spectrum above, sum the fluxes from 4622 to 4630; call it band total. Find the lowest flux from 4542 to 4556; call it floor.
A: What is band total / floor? 4.6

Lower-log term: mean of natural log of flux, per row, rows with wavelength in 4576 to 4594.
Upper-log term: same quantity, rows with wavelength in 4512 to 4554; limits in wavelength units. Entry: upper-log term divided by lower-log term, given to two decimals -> 0.98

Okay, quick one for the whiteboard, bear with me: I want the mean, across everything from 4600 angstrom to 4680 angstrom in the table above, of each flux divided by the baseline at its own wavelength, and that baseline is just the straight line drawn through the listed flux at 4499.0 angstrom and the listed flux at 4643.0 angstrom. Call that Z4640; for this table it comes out 1.07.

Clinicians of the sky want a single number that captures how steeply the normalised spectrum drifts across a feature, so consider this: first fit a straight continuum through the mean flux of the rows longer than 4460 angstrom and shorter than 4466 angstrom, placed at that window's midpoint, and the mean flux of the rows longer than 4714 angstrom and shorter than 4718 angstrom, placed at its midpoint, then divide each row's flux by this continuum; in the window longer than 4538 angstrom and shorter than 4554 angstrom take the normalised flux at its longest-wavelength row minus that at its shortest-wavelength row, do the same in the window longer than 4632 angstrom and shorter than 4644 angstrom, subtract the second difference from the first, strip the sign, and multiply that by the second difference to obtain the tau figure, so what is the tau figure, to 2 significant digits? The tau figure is -0.017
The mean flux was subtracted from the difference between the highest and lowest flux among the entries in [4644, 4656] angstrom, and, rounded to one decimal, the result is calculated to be -14.7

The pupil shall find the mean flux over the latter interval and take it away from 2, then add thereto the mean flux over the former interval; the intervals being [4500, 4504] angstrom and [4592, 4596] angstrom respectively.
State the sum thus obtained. 2.96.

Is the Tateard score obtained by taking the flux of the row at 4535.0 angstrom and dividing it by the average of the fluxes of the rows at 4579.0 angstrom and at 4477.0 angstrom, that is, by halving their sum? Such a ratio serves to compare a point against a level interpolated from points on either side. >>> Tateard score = 0.91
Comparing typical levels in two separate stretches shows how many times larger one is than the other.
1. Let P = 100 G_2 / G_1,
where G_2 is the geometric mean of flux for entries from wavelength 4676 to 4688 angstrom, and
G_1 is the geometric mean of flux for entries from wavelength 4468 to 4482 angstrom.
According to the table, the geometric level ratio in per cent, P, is 108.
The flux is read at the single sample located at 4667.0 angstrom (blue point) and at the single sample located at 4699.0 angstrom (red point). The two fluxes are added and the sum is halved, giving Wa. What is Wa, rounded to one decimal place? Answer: 14.2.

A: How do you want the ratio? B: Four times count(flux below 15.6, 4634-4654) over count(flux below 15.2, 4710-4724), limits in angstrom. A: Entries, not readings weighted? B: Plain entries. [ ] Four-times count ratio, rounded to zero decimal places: 32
